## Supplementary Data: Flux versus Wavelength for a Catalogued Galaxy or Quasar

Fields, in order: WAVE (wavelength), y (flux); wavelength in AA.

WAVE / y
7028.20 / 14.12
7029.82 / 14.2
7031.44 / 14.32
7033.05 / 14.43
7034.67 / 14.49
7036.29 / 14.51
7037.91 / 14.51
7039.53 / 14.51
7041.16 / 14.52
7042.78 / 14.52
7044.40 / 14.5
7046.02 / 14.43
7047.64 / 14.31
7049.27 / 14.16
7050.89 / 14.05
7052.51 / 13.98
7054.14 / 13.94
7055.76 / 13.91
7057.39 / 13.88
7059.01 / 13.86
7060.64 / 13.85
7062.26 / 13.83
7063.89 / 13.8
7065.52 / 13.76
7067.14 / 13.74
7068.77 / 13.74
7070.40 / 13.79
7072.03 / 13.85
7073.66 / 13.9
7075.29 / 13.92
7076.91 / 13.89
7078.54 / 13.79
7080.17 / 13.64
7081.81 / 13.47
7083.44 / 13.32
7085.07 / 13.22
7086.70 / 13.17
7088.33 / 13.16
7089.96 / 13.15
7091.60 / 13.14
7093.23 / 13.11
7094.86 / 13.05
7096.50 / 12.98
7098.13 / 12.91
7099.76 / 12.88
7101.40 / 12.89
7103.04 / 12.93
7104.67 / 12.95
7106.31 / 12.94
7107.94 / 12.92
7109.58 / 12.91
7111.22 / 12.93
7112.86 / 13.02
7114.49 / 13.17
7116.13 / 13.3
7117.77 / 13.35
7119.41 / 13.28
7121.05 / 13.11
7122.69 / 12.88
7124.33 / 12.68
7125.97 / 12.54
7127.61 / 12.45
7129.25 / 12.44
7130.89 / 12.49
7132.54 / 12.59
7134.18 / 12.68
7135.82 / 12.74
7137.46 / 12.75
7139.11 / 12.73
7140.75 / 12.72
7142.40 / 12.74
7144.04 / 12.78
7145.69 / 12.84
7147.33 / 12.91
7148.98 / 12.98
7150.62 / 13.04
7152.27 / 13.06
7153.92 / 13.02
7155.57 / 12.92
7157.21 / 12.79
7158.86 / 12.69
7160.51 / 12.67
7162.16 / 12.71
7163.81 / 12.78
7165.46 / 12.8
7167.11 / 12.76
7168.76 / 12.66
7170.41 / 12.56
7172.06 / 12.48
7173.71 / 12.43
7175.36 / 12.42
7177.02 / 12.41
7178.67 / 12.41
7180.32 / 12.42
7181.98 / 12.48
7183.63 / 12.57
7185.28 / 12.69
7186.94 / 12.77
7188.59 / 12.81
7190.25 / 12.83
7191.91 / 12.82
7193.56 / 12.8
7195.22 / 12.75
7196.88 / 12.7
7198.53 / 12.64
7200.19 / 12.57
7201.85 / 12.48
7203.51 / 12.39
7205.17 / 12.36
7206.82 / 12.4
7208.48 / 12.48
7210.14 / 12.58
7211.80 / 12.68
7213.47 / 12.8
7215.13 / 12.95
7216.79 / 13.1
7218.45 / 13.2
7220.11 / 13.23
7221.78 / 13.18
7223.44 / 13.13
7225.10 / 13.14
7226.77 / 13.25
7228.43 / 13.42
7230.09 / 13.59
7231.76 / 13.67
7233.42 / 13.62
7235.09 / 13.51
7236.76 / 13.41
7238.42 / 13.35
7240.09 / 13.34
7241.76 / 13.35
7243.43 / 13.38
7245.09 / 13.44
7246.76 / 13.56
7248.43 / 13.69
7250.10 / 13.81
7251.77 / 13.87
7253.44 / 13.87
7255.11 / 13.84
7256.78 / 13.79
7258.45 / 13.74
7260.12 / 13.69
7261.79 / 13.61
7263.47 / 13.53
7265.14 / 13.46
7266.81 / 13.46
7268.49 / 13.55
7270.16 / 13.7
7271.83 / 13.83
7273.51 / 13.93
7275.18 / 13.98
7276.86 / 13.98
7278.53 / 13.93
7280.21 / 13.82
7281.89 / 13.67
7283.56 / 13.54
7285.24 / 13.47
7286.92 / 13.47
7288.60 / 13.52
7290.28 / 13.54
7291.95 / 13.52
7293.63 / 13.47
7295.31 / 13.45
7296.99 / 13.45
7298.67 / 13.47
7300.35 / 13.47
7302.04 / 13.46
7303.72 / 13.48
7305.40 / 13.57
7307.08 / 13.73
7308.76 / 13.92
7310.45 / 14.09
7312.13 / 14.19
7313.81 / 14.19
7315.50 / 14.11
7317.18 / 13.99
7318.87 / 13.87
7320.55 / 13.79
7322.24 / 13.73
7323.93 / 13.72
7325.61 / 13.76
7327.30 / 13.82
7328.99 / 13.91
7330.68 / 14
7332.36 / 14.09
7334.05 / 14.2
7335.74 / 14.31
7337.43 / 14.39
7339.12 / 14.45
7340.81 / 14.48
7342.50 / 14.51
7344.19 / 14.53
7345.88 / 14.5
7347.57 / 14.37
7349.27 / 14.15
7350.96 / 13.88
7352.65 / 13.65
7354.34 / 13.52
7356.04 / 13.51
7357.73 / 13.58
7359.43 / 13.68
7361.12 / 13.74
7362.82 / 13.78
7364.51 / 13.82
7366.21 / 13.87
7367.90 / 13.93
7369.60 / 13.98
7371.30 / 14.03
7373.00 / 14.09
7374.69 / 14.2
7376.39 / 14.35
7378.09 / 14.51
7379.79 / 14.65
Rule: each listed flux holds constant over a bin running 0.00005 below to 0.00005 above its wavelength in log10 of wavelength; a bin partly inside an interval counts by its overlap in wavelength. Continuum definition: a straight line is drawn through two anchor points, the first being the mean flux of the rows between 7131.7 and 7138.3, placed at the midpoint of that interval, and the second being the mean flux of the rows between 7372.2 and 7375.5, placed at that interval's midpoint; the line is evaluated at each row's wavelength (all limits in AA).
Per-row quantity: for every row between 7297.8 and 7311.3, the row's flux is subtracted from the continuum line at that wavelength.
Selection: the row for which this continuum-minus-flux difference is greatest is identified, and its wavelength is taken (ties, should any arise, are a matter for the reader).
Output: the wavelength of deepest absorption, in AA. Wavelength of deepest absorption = 7302.04 AA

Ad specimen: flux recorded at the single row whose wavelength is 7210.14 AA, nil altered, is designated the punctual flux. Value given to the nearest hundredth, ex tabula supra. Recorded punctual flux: 12.58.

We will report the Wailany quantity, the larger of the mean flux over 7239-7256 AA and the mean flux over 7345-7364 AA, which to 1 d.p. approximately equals 13.9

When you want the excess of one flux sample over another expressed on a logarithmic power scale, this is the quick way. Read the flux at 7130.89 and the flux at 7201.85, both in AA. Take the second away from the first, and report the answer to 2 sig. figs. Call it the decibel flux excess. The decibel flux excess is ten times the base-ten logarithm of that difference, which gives -20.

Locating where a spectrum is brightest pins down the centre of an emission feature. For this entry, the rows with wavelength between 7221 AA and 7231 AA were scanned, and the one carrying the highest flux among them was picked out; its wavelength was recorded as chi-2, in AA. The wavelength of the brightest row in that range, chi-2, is 7230.09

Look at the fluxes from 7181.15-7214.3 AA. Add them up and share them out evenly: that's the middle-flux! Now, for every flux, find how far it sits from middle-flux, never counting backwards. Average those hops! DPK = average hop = 0.136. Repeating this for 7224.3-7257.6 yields 0.186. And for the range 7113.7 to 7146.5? 0.224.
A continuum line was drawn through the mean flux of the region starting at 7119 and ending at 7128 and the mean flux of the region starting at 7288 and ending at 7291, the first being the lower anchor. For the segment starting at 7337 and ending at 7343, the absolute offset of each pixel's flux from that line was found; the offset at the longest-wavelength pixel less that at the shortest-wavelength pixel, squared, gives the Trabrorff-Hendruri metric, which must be 0.01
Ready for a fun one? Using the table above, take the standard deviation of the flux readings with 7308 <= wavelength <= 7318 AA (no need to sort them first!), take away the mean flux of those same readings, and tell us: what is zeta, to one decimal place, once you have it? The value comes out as -14.0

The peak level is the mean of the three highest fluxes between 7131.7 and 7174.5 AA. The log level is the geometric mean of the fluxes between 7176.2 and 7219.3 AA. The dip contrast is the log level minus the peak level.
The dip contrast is -0.38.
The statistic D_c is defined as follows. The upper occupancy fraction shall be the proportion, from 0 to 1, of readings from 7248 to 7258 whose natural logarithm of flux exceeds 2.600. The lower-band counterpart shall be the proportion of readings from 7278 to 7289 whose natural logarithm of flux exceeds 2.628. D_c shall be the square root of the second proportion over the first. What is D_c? 0.38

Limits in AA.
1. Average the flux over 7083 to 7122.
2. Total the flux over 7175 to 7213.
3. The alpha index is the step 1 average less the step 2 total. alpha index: -276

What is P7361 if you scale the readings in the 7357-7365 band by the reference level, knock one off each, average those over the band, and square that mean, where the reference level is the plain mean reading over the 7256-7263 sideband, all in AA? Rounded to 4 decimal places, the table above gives 0.0000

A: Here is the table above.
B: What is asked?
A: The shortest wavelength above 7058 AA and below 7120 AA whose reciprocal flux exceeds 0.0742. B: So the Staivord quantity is 7081.81 AA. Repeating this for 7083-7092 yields 7083.44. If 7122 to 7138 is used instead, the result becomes 7122.69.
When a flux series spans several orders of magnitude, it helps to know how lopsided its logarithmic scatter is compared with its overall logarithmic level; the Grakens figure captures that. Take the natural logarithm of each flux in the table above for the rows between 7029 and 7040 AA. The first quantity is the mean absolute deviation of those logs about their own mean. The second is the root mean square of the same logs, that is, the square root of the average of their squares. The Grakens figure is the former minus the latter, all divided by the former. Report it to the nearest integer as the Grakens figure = -407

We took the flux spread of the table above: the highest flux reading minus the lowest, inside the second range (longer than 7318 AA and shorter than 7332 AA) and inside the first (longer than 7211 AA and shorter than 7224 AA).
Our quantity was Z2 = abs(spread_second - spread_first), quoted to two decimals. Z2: 0.27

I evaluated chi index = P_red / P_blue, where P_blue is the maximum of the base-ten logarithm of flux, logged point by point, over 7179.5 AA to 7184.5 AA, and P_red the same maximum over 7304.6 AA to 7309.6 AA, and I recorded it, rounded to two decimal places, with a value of 1.04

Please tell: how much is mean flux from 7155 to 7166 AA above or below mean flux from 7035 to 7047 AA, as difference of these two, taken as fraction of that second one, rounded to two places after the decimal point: -0.12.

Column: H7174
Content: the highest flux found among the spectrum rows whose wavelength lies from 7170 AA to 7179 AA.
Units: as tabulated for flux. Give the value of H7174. 12.56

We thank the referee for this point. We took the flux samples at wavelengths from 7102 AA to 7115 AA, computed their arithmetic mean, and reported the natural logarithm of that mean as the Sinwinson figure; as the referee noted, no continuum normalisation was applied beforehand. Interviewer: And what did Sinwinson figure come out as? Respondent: 2.56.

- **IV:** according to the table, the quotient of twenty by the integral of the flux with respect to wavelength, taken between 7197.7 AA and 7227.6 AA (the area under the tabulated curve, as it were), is 0.0522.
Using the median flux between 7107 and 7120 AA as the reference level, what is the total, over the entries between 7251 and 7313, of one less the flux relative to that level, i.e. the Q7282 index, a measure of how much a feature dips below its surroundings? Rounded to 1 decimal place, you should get -1.6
